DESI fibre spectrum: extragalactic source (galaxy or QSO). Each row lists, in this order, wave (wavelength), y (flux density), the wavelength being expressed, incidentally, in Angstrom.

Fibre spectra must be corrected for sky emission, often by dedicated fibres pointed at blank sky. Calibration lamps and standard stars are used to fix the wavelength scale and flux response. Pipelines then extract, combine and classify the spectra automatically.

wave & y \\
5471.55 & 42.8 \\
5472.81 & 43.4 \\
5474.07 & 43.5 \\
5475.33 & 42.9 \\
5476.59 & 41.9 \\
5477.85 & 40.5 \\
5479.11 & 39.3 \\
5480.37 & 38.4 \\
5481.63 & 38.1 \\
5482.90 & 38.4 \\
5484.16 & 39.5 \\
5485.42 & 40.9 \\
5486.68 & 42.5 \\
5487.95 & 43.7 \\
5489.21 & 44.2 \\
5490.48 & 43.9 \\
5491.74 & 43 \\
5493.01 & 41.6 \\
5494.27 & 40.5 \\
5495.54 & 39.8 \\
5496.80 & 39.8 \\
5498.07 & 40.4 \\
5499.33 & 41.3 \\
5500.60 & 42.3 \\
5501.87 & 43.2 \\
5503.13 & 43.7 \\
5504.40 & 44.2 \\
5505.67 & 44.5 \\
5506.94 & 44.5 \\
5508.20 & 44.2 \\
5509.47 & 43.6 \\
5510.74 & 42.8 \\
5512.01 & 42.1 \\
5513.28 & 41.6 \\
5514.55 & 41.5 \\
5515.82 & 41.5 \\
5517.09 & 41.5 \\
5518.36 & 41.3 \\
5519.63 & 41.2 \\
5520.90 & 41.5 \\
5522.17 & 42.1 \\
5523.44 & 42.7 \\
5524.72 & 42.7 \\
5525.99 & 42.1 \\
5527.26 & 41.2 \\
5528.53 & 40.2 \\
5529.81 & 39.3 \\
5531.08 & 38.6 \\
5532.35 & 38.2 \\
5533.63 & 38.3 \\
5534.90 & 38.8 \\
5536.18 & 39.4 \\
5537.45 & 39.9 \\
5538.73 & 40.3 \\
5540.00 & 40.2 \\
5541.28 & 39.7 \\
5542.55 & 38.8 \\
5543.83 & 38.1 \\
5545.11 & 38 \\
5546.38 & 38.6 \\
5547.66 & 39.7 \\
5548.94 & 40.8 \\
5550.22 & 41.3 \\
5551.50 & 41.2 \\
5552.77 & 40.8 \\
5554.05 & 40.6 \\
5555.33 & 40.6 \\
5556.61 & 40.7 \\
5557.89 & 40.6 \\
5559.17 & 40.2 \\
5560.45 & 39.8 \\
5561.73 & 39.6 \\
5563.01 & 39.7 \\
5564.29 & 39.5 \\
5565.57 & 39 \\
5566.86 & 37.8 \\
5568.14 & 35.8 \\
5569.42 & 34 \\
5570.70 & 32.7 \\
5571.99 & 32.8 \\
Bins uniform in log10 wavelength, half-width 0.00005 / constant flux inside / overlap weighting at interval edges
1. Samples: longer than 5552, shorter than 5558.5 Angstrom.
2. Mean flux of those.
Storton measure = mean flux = 40.7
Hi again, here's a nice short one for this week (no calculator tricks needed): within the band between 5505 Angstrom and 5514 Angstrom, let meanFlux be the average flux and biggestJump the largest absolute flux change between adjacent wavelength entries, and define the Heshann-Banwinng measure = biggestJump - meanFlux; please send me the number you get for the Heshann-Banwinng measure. -42.5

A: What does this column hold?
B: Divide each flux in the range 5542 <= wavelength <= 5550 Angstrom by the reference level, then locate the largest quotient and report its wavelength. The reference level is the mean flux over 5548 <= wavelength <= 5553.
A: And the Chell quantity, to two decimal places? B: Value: 5548.94 Angstrom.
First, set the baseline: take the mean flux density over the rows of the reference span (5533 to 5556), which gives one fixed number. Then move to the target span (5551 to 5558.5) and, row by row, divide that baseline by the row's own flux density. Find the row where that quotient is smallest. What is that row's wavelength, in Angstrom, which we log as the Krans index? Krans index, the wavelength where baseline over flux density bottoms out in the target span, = 5551.50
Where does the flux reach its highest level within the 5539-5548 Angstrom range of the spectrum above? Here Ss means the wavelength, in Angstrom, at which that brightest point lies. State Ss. 5540.00 Angstrom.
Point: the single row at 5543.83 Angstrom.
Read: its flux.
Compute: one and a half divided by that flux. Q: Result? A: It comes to 0.0394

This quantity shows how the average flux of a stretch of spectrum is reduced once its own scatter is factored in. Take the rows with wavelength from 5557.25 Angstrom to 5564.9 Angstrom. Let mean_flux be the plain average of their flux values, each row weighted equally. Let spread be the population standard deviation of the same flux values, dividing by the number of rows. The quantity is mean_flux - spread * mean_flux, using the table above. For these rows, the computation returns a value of 25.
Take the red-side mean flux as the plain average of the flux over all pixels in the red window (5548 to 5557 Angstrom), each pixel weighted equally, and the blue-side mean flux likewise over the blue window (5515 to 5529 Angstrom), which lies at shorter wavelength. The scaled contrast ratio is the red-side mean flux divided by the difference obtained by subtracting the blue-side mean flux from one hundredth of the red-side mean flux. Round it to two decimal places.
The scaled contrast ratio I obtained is -0.99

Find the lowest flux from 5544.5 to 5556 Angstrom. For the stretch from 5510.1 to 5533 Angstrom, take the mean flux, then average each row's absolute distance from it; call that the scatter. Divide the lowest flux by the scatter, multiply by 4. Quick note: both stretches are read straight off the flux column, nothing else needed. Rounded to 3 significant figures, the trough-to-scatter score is 158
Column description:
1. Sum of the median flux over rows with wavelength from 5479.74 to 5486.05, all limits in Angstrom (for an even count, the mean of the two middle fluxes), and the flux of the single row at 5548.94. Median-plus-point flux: 79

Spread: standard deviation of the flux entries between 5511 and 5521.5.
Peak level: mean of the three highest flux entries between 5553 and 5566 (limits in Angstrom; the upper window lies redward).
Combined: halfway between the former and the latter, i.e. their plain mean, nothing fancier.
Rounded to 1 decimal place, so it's 20.4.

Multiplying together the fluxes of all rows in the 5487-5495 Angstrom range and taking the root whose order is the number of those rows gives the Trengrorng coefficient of 42.8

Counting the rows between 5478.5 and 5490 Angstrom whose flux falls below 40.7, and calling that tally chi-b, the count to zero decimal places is 5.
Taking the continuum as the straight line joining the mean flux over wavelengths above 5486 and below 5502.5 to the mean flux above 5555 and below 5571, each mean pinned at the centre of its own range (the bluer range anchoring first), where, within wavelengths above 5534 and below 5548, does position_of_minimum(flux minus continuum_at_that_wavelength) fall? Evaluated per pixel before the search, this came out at 5545.11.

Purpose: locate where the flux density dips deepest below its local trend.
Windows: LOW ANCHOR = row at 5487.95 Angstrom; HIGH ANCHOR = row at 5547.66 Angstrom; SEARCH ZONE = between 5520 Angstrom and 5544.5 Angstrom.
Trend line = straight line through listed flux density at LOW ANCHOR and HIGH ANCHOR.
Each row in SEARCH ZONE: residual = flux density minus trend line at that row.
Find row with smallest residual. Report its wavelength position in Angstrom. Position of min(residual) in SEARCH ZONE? 5532.35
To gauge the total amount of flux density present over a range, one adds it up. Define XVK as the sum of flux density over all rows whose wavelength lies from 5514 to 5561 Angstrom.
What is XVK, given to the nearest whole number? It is 1492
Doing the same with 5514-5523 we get 291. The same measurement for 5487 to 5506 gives 636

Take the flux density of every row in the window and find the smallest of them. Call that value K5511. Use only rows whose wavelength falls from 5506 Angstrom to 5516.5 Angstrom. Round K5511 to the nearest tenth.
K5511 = 41.5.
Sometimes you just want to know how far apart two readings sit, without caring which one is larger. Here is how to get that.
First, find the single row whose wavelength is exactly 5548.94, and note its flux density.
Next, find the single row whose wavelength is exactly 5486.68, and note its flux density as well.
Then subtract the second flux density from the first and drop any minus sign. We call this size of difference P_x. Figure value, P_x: 1.7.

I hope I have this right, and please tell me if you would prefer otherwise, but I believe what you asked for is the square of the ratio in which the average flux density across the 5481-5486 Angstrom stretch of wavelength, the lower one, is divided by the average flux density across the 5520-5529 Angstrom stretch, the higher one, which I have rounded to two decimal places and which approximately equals 0.88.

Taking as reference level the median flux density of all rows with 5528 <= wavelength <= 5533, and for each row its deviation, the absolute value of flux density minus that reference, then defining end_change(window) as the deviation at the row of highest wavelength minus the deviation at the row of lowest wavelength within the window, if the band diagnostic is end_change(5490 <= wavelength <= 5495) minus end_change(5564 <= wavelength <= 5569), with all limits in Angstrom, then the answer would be -6.0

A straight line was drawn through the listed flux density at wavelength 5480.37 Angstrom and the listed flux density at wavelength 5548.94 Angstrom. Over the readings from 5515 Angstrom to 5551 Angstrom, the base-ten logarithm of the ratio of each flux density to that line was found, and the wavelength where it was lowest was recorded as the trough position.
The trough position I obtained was 5545.11 Angstrom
